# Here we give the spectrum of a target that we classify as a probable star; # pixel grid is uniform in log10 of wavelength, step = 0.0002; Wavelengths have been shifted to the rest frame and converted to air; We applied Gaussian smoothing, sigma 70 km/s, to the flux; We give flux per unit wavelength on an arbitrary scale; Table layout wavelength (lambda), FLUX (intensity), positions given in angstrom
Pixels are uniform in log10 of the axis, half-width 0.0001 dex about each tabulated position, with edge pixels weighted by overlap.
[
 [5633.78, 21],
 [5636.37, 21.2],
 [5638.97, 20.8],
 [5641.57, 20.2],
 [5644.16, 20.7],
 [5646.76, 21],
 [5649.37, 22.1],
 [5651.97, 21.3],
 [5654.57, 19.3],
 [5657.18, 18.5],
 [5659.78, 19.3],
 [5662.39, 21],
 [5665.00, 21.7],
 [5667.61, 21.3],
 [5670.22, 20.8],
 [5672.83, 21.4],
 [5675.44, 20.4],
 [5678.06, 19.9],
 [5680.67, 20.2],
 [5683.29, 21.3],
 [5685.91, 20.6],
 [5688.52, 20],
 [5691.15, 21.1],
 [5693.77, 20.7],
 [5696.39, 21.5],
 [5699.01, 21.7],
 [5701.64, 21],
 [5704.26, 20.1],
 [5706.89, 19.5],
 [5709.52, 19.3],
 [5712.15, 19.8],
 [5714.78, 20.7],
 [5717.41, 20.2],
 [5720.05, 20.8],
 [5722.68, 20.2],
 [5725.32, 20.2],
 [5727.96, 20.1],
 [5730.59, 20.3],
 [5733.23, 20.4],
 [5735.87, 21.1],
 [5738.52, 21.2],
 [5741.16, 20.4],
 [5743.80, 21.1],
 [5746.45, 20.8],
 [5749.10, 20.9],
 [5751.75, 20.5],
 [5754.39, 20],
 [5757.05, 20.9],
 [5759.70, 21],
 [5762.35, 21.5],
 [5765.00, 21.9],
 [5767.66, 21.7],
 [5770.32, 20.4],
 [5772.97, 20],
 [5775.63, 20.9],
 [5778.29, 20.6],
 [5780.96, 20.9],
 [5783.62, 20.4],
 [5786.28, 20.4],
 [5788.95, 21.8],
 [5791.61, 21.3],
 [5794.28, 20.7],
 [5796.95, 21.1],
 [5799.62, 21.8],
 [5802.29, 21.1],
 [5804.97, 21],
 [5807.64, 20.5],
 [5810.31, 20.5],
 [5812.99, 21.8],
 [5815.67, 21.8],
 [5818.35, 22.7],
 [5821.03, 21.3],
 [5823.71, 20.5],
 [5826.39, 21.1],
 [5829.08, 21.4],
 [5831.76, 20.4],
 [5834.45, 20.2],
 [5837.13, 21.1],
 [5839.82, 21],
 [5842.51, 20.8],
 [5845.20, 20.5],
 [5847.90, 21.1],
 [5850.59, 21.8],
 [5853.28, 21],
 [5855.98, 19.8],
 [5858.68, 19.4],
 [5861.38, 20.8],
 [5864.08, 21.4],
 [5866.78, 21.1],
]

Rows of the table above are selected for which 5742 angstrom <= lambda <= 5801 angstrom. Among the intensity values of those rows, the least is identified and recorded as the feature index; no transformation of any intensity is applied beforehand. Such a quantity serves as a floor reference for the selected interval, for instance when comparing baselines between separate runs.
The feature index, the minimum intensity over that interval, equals 20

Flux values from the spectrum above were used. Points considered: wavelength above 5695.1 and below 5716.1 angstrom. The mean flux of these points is 20.5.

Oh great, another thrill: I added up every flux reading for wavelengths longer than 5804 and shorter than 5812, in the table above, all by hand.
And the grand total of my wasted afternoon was 62.0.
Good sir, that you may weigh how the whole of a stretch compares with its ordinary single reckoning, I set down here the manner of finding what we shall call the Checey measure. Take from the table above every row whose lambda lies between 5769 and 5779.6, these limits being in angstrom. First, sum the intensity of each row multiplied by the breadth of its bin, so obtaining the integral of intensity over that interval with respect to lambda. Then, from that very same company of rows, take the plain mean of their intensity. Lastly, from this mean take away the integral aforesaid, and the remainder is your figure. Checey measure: -197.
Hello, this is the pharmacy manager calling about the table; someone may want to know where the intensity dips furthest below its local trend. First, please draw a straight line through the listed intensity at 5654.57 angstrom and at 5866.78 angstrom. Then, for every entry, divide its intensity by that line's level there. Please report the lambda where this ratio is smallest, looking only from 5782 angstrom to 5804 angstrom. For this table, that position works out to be 5786.28 angstrom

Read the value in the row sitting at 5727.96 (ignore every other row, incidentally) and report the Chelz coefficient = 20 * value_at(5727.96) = 402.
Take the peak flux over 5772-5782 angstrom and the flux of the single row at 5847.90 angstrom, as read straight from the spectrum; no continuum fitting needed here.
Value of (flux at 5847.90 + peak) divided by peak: 2.01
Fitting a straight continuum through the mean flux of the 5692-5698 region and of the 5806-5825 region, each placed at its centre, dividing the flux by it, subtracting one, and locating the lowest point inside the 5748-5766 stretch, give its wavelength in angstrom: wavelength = 5754.39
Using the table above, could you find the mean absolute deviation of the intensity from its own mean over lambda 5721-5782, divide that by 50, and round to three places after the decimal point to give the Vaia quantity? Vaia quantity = 0.009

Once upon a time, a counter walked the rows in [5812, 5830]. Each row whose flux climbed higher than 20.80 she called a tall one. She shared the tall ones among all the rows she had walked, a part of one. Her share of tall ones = 0.9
